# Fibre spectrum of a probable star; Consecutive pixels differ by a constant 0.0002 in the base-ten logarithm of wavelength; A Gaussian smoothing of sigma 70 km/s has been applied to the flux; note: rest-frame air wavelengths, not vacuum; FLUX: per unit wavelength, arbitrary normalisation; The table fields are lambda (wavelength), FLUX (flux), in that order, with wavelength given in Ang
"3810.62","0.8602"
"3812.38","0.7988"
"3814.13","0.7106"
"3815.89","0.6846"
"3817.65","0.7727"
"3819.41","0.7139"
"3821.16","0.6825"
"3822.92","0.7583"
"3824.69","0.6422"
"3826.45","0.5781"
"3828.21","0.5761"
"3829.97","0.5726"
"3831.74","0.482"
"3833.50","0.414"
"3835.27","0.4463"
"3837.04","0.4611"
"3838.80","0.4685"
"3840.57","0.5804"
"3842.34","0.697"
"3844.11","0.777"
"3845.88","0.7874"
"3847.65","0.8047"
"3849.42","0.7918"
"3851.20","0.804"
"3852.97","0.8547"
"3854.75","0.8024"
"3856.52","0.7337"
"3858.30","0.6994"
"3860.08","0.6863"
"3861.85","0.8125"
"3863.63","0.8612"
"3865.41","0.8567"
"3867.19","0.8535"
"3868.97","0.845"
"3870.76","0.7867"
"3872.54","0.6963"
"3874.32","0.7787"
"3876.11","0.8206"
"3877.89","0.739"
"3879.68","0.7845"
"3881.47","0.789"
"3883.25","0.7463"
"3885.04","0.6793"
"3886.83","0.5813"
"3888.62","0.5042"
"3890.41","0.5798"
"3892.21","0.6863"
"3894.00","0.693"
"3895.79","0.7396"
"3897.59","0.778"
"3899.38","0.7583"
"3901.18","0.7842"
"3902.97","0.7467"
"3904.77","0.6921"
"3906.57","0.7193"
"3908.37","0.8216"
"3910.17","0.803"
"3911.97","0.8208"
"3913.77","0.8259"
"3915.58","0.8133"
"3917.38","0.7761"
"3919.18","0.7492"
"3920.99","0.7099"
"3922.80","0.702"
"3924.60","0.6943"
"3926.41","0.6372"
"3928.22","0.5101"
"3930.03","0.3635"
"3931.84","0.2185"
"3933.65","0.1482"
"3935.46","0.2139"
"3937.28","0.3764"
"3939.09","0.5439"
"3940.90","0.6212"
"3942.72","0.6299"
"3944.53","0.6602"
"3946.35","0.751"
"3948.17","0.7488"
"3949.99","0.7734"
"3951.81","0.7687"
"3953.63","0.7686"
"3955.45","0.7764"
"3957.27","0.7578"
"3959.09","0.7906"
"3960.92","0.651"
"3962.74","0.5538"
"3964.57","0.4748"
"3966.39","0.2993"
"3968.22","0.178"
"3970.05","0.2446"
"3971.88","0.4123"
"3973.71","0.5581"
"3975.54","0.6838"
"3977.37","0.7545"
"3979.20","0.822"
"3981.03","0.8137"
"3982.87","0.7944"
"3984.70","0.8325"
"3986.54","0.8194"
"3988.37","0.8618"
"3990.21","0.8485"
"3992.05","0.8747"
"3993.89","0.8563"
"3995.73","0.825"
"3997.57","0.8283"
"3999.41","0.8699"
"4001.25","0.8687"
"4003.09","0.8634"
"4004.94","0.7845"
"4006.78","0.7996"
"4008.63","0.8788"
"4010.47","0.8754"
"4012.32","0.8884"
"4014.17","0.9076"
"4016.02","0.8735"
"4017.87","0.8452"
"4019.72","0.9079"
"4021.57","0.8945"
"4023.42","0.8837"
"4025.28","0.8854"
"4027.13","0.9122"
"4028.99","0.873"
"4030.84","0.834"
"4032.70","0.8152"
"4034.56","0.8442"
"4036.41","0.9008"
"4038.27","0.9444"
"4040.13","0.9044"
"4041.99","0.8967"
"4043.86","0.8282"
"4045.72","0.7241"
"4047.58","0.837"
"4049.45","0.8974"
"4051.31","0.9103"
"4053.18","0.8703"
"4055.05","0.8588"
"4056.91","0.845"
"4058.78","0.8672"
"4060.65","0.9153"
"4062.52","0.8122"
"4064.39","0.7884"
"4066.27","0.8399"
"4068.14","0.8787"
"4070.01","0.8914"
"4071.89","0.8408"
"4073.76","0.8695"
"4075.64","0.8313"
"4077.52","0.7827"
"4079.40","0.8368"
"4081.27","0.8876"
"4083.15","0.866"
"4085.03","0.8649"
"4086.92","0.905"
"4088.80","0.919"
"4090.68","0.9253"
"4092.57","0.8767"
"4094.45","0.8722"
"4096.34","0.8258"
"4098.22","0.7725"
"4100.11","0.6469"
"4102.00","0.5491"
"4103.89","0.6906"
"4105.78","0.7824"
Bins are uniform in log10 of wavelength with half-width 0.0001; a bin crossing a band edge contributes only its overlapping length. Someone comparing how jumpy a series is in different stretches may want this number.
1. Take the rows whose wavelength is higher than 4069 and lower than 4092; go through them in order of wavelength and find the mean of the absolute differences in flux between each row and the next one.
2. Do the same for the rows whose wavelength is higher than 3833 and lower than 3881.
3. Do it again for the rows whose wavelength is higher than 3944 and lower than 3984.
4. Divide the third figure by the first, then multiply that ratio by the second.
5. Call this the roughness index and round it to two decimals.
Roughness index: 0.10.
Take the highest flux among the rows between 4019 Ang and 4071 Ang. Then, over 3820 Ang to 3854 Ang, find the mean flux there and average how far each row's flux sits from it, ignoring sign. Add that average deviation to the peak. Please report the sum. 1.07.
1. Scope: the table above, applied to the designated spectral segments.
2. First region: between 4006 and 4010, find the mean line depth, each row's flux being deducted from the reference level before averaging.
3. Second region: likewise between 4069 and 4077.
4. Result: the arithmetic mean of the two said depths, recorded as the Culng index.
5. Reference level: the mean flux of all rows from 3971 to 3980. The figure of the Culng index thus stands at -0.20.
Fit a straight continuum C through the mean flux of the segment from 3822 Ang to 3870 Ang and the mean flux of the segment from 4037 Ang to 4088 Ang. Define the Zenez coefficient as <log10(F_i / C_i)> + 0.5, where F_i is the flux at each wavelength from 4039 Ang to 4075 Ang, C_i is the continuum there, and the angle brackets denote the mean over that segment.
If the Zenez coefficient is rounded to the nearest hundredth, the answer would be 0.50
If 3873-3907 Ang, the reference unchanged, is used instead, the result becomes 0.49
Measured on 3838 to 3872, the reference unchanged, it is 0.53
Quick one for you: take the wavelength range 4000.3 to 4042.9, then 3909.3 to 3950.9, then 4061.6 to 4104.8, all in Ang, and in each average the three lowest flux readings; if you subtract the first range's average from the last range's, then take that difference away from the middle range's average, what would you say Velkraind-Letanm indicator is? 0.4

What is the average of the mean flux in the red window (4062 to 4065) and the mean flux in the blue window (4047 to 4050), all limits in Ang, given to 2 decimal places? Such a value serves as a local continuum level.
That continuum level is 0.83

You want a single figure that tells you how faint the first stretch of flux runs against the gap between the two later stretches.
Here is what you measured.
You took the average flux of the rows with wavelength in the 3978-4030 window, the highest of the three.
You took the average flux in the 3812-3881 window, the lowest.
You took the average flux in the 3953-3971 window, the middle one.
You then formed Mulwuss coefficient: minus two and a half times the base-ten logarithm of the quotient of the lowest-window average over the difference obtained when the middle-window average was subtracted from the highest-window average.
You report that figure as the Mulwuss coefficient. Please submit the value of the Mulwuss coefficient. -0.9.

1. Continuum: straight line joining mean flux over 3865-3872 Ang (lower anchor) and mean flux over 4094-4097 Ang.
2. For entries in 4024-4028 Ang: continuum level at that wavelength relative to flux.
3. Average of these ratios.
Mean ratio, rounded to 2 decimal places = 0.94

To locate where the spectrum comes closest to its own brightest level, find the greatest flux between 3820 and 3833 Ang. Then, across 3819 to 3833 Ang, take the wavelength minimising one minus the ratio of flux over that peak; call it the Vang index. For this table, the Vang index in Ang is 3822.92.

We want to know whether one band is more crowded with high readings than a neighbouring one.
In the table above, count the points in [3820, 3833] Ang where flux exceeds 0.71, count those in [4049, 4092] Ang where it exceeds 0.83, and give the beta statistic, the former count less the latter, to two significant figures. -19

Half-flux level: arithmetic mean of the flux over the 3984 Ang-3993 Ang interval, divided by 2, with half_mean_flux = 0.424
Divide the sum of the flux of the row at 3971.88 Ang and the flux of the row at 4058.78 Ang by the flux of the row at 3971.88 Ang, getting 3.1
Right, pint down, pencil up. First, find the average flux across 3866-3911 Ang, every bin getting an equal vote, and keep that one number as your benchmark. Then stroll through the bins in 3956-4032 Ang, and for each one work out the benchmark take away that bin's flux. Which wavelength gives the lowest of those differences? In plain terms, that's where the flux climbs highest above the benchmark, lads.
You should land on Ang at 4027.13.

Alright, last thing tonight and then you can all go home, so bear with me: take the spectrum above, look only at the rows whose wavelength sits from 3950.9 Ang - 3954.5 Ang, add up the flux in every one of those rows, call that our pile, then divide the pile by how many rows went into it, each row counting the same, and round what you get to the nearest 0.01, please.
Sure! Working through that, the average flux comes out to 0.77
